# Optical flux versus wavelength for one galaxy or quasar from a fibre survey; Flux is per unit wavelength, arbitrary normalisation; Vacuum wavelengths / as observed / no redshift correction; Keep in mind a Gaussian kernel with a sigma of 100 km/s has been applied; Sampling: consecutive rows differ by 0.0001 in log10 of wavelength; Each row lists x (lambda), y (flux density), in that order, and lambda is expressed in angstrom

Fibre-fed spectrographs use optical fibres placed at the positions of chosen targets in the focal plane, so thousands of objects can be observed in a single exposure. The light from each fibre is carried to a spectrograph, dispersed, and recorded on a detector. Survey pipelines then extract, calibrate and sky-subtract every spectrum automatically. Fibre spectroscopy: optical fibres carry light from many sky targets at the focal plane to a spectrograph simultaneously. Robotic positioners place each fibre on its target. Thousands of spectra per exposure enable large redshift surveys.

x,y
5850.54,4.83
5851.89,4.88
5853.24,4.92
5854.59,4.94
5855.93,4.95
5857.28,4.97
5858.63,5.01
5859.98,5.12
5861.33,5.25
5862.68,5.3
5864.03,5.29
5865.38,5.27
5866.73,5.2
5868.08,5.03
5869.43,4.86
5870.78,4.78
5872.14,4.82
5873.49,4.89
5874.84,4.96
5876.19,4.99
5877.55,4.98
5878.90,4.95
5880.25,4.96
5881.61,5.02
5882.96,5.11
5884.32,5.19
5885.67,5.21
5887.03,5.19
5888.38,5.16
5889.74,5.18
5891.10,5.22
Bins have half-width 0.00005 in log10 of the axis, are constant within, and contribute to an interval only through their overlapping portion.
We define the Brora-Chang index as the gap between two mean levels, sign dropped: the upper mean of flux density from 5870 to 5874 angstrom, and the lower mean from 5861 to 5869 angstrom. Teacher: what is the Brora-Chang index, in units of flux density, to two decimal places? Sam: 0.39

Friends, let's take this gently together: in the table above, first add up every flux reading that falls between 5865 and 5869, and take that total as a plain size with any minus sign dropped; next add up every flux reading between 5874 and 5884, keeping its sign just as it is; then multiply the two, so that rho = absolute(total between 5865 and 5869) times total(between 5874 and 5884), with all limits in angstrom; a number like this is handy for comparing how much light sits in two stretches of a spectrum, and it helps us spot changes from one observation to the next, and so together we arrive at 542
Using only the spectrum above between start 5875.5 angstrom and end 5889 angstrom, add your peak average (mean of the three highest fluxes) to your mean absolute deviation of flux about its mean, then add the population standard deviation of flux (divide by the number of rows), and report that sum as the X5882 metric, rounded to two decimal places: 5.39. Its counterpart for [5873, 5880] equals 5.04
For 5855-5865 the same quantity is 5.55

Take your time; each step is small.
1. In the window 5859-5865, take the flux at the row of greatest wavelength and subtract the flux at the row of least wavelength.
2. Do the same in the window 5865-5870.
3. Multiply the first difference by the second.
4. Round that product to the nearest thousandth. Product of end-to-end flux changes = -0.070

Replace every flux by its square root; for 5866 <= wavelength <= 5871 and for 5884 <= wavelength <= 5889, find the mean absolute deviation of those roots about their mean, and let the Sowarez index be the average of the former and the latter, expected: 0.018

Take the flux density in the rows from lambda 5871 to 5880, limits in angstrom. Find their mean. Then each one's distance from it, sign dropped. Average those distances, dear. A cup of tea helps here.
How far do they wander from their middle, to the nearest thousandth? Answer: 0.051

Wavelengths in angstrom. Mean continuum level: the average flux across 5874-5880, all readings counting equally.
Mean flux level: 4.97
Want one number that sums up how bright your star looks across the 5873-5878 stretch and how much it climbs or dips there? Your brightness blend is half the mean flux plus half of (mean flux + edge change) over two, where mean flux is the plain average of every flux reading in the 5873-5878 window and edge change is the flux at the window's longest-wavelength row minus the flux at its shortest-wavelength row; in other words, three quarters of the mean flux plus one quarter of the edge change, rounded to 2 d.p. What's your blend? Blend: 3.74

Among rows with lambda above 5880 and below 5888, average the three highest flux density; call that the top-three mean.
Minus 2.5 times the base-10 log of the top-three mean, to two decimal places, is -1.79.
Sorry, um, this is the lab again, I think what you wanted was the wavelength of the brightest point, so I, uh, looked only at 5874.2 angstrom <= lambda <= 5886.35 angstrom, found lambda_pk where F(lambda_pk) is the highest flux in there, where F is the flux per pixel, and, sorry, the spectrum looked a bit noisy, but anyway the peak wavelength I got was 5885.67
